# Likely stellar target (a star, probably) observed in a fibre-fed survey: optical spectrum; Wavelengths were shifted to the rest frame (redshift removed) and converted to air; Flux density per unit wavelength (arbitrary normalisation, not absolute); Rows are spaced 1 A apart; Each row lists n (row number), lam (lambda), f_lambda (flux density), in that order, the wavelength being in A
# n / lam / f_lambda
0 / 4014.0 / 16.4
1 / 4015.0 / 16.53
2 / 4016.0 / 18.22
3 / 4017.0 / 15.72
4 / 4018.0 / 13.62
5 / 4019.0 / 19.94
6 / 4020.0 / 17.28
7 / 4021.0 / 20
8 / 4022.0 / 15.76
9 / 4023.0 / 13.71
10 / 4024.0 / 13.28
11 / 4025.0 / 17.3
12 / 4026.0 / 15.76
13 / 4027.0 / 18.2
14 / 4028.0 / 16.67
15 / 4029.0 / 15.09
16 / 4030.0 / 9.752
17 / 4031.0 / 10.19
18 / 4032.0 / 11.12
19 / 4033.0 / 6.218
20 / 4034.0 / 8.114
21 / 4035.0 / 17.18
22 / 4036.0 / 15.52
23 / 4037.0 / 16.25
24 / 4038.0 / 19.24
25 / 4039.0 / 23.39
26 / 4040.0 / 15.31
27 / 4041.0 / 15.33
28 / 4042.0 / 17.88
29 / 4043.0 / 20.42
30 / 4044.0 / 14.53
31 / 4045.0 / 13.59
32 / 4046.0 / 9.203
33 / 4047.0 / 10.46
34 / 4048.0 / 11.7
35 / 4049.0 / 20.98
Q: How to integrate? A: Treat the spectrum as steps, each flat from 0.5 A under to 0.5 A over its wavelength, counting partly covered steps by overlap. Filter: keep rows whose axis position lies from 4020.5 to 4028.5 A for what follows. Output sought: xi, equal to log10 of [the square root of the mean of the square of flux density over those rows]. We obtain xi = 1.22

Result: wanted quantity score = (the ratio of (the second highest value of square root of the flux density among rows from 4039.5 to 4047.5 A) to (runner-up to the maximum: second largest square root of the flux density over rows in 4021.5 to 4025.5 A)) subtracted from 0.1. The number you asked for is -0.965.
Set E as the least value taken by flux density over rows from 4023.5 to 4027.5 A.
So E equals 13.28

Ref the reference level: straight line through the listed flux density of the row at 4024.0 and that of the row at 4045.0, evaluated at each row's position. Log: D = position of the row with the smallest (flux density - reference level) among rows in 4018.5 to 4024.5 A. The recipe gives 4024.0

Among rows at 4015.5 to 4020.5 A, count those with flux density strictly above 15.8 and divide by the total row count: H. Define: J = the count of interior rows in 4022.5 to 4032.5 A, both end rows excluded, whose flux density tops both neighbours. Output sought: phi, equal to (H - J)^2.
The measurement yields 2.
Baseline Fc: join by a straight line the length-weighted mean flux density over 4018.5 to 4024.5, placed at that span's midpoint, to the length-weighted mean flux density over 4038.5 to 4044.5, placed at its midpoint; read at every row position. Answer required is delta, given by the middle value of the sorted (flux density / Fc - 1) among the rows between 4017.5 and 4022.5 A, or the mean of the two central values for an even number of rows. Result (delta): 0.0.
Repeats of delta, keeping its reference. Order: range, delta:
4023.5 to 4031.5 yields -0.1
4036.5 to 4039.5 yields 0.1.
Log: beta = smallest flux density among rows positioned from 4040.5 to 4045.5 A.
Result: 13.59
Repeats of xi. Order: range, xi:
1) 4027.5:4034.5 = 1.06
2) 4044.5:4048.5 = 1.06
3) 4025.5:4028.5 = 1.23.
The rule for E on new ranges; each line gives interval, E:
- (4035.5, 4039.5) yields 15.52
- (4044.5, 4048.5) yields 9.203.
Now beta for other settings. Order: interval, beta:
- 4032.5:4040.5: 6.218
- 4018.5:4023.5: 13.71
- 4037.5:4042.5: 15.31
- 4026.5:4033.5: 6.218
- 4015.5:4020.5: 13.62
